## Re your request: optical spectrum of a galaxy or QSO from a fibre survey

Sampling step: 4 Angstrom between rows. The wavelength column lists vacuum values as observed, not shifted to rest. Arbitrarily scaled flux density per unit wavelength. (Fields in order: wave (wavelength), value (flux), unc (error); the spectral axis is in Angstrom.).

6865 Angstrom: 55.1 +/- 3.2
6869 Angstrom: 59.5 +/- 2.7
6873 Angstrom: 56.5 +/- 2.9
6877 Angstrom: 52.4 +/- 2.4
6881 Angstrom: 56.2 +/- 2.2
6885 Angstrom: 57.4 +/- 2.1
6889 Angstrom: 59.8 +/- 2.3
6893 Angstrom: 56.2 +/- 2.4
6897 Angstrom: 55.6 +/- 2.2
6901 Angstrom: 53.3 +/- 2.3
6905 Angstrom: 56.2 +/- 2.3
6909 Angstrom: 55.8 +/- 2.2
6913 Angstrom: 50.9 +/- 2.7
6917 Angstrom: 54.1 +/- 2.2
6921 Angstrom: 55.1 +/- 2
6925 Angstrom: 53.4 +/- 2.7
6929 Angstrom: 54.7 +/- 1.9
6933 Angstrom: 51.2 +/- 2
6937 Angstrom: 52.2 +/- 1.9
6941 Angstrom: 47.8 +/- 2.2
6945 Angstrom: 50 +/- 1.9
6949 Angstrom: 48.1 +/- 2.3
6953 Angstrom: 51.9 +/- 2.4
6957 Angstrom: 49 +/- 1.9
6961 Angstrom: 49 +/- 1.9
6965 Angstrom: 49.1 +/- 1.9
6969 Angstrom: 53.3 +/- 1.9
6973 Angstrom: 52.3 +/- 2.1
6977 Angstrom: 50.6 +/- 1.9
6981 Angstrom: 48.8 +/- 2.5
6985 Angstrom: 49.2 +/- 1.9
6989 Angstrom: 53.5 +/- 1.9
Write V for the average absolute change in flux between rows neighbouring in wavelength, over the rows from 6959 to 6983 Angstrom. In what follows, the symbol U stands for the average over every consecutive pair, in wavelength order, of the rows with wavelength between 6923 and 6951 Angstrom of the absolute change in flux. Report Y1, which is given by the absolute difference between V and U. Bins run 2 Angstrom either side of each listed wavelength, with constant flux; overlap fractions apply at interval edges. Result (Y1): 0.6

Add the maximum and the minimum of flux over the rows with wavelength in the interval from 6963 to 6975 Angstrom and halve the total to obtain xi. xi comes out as 51.2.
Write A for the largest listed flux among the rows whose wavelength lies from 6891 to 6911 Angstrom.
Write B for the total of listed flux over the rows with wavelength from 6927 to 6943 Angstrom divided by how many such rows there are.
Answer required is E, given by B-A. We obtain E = -4.7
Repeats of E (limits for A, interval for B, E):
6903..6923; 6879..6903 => 0.2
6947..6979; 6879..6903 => 3.1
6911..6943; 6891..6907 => 0.2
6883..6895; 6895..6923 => -5.4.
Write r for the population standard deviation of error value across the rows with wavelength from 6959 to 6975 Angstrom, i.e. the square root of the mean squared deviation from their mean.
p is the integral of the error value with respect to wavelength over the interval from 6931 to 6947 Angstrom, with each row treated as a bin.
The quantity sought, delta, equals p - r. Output 32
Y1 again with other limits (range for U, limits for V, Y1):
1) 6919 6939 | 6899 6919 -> 1.0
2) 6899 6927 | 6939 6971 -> 0.2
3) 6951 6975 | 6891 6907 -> 0.3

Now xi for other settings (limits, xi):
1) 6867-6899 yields 56.1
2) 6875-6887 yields 54.9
